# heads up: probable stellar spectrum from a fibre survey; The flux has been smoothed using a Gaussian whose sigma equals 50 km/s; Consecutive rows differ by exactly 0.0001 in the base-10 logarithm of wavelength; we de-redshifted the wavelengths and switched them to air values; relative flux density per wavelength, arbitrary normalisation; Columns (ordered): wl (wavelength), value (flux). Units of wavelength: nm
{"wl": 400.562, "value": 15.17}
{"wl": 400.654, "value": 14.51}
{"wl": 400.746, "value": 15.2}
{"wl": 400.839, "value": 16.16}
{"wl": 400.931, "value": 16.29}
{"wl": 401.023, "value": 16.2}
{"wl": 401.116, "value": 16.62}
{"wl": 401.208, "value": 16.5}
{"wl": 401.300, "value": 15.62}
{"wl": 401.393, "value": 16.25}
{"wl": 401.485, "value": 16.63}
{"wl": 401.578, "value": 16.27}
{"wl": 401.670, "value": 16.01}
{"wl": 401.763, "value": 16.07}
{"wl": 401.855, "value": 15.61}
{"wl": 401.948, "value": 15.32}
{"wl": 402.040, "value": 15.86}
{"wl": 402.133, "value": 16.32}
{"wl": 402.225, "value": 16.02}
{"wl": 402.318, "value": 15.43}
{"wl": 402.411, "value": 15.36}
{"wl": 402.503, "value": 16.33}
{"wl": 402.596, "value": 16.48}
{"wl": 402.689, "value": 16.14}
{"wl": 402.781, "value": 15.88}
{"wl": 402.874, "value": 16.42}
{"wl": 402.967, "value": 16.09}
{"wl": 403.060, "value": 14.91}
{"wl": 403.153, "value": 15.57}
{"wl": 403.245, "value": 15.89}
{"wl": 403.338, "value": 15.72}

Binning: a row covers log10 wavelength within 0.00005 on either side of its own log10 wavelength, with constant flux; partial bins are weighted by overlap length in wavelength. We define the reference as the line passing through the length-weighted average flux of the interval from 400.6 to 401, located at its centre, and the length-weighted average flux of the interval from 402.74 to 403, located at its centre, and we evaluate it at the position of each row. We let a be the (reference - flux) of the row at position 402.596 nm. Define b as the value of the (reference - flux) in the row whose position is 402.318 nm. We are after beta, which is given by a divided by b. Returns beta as -0.8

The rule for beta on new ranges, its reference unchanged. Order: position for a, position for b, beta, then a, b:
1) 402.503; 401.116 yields 0.3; -0.3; -0.95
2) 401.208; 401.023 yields 1.5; -0.8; -0.56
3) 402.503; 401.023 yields 0.6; -0.3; -0.56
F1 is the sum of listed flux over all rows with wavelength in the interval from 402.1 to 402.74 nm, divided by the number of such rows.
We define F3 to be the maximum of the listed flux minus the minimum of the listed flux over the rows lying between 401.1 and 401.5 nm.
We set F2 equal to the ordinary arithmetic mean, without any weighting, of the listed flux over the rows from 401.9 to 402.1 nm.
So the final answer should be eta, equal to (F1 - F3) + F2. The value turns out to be 30.6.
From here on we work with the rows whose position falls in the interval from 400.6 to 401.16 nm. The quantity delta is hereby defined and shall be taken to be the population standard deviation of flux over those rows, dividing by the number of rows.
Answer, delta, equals 0.73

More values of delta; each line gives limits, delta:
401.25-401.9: 0.34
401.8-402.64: 0.43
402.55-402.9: 0.24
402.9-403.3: 0.45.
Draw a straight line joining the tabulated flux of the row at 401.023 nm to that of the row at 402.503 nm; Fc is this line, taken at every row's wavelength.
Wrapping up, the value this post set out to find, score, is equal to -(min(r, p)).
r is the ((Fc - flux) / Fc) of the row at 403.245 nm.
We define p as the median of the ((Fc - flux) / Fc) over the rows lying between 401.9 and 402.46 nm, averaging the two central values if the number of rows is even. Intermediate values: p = 0.04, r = 0.03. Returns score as -0.031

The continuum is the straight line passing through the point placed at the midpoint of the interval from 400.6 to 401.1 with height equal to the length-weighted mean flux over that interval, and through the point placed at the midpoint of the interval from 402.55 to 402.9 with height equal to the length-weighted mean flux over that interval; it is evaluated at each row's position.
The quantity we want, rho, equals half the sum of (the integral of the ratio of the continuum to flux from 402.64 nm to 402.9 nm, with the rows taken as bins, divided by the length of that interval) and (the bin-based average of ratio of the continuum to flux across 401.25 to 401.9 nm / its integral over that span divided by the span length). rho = 1.00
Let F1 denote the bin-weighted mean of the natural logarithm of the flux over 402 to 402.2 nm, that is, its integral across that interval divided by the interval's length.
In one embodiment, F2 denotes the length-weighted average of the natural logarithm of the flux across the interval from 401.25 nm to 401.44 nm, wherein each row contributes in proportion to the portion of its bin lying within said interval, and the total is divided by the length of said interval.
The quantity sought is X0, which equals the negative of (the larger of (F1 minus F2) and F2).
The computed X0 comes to -2.77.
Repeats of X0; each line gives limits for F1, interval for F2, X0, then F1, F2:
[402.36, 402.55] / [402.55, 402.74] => -2.80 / 2.76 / 2.80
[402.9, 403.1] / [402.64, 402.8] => -2.78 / 2.74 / 2.78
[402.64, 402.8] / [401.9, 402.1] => -2.75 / 2.78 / 2.75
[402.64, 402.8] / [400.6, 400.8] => -2.70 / 2.78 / 2.70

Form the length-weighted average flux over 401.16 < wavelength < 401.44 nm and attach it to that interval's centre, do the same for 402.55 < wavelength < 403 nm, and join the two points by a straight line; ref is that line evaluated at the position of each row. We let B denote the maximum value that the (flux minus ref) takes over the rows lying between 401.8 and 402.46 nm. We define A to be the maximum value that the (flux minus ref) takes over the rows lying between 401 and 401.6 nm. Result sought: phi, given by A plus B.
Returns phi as 0.59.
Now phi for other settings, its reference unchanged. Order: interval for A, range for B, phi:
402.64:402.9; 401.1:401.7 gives 0.67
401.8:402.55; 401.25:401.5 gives 0.59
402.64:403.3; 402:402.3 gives 0.35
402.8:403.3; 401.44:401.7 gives 0.67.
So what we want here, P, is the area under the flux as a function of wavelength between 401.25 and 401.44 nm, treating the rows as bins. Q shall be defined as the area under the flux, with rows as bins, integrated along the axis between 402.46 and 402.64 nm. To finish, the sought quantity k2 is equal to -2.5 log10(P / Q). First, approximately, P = 3.03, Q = 2.95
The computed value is -0.03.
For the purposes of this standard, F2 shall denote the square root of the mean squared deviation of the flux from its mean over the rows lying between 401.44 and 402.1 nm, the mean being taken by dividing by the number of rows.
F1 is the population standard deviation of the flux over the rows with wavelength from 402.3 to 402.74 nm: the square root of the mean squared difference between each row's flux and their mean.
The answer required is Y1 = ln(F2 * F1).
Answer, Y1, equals -1.7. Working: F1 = 0.46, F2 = 0.40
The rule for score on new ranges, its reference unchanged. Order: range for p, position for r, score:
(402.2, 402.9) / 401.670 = -0.015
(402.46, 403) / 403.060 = -0.006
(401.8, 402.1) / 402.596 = 0.009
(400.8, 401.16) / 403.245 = 0.003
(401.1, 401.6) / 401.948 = 0.009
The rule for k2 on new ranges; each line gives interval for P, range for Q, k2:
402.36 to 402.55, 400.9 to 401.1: 0.09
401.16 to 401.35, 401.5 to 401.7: 0.06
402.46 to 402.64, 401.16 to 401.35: 0.04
